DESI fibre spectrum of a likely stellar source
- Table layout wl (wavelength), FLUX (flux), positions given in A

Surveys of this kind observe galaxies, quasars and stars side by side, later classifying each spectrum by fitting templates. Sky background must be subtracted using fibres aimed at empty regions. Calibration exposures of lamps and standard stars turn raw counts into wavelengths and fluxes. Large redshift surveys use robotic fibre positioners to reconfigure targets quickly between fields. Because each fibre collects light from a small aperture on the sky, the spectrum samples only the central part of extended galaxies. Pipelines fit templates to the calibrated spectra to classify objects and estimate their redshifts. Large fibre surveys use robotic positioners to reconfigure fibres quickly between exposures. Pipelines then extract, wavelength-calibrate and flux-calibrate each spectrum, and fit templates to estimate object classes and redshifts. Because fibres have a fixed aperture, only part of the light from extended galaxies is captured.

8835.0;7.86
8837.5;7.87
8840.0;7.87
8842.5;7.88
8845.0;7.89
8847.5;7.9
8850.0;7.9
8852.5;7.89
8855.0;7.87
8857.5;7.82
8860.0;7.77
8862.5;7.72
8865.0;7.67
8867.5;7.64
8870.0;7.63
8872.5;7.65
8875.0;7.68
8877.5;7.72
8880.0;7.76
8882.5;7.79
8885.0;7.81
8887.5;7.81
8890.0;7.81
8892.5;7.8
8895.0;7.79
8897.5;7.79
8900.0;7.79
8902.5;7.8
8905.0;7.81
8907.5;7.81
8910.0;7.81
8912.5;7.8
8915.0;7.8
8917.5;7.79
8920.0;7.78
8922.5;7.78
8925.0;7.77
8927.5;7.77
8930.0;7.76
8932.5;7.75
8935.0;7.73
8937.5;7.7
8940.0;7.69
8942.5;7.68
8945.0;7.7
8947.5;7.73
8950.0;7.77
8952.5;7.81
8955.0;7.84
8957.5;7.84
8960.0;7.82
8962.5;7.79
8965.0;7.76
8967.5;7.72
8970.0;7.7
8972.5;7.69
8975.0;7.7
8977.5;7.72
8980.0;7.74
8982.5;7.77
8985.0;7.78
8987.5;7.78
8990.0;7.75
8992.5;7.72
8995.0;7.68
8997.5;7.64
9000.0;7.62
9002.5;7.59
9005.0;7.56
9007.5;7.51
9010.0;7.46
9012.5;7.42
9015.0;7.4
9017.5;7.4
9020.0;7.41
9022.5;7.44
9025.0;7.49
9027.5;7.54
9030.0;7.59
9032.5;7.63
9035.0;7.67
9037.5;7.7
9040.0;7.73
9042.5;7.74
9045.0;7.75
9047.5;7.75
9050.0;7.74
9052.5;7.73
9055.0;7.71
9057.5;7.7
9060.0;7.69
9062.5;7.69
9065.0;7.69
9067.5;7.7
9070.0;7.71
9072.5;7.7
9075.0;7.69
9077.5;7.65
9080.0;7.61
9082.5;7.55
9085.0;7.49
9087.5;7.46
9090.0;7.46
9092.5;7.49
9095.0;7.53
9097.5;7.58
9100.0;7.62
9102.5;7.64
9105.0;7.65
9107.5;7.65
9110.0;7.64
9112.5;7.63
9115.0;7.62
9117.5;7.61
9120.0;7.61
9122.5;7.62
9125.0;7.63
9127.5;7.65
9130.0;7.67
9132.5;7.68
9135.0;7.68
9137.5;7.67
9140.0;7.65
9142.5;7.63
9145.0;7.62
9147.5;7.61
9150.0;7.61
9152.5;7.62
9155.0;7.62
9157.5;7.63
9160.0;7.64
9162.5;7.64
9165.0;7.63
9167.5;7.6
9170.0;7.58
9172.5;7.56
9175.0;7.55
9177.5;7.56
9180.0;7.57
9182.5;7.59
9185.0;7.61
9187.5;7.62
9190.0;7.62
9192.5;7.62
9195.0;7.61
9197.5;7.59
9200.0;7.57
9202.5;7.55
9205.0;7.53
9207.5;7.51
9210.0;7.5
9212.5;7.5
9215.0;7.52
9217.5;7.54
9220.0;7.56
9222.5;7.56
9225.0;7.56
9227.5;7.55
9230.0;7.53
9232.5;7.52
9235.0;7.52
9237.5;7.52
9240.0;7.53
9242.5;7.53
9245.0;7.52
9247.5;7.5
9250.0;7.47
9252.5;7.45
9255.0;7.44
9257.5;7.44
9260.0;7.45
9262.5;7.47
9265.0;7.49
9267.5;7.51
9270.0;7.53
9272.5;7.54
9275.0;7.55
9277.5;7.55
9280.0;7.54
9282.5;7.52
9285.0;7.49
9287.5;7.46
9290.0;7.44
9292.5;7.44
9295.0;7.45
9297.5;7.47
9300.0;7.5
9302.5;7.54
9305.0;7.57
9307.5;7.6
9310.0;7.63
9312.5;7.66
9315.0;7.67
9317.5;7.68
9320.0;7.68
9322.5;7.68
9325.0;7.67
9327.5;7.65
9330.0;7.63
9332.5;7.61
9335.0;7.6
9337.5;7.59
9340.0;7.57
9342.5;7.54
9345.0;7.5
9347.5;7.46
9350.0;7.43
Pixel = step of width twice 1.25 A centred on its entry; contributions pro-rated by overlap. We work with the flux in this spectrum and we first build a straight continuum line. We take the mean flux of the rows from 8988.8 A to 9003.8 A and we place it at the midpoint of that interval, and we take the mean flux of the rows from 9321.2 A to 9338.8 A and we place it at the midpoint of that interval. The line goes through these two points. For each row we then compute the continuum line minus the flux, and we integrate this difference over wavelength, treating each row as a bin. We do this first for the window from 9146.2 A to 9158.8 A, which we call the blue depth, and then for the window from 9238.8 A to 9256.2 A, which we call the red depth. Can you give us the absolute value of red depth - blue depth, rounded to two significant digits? 2.2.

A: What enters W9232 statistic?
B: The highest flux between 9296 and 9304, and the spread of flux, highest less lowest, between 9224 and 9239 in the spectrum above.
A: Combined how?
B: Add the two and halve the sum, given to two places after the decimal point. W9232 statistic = 3.79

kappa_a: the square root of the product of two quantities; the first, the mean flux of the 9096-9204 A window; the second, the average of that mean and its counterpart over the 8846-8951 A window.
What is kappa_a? 7.65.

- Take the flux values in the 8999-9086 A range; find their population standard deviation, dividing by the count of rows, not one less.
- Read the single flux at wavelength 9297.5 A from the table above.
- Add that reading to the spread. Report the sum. 7.58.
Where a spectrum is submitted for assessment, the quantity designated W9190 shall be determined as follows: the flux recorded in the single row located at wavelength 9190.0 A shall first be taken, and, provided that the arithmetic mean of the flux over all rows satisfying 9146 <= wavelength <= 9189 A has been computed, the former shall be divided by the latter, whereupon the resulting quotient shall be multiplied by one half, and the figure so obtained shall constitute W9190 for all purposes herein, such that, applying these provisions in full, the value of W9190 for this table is 0.501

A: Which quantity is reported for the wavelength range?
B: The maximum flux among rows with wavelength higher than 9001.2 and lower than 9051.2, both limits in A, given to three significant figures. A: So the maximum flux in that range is 7.75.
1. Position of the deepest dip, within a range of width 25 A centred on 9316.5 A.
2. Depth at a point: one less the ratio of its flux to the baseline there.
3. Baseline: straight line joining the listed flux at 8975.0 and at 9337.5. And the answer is 9305.0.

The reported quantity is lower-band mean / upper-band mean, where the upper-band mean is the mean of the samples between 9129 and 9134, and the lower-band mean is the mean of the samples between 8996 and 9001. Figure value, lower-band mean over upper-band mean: 0.994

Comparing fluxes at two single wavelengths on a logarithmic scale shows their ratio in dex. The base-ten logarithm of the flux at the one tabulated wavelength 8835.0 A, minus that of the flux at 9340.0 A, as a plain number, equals 0.0163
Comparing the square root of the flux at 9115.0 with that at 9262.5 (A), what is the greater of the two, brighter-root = 2.76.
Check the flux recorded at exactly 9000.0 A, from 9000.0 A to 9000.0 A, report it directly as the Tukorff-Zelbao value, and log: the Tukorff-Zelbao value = 7.62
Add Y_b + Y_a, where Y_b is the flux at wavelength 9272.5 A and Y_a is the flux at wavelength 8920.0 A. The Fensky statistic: 15.3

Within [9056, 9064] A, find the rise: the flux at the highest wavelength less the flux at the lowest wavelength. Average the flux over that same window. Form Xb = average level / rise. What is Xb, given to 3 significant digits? -769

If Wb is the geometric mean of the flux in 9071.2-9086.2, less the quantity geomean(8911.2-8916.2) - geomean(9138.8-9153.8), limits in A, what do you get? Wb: 7.44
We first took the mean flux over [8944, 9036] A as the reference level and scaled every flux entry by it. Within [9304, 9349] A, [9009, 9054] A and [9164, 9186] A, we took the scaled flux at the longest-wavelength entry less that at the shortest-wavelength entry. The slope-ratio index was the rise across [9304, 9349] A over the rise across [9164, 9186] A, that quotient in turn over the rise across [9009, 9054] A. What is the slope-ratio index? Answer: 156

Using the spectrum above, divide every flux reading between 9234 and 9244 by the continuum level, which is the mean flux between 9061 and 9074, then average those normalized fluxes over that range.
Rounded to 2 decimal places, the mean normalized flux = 0.98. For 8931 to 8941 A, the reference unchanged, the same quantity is 1.00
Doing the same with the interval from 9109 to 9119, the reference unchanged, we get 0.99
